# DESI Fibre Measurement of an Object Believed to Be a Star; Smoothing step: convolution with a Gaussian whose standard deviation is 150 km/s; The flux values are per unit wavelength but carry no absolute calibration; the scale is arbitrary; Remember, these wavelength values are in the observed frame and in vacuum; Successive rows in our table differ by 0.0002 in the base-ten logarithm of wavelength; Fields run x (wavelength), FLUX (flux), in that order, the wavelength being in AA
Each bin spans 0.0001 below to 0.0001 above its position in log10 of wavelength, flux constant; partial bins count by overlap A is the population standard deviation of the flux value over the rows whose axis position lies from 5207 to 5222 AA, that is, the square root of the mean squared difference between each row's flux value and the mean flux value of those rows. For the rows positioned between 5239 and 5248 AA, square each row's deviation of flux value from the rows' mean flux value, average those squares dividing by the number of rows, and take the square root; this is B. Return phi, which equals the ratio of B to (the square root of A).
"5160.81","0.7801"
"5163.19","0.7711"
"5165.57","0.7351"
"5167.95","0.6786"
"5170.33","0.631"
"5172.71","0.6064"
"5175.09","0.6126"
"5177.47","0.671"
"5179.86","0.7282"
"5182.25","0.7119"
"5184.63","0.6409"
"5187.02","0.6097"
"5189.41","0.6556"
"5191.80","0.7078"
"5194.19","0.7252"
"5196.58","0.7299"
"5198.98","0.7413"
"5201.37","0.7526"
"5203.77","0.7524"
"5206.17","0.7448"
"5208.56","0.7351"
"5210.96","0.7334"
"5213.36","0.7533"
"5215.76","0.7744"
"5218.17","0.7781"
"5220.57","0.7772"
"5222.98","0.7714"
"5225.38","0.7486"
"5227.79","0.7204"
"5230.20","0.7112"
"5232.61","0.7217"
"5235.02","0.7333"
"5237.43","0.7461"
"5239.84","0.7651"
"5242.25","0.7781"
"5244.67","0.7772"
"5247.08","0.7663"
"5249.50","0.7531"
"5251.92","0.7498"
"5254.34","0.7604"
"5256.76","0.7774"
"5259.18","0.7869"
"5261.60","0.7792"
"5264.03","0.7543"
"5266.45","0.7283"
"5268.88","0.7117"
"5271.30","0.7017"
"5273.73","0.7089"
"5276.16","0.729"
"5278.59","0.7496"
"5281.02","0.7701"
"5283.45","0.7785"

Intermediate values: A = 0.019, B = 0.006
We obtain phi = 0.043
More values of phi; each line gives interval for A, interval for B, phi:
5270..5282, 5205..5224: 0.112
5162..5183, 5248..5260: 0.061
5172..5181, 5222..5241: 0.092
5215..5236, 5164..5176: 0.301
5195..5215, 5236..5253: 0.127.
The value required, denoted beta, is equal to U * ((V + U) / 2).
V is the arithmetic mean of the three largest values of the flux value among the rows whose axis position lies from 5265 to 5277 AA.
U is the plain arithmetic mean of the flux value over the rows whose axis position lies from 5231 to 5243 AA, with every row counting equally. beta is 0.551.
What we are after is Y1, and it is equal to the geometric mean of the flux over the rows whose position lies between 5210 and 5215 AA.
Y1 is 0.74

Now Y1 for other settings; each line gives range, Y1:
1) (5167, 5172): 0.65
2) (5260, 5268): 0.75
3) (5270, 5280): 0.72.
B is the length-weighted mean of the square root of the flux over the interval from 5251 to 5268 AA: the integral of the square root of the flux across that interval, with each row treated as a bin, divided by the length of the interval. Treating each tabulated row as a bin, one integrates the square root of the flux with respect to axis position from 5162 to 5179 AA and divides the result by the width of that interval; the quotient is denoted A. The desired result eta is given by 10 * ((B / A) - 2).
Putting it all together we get -9.4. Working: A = 0.820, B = 0.872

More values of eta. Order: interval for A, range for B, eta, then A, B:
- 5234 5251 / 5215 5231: -10.0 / 0.872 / 0.868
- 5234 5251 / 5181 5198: -10.5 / 0.872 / 0.826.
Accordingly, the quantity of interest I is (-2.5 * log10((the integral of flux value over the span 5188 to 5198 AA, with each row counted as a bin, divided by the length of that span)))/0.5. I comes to 0.76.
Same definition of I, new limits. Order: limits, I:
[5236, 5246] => 0.58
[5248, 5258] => 0.60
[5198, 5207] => 0.63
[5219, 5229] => 0.61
